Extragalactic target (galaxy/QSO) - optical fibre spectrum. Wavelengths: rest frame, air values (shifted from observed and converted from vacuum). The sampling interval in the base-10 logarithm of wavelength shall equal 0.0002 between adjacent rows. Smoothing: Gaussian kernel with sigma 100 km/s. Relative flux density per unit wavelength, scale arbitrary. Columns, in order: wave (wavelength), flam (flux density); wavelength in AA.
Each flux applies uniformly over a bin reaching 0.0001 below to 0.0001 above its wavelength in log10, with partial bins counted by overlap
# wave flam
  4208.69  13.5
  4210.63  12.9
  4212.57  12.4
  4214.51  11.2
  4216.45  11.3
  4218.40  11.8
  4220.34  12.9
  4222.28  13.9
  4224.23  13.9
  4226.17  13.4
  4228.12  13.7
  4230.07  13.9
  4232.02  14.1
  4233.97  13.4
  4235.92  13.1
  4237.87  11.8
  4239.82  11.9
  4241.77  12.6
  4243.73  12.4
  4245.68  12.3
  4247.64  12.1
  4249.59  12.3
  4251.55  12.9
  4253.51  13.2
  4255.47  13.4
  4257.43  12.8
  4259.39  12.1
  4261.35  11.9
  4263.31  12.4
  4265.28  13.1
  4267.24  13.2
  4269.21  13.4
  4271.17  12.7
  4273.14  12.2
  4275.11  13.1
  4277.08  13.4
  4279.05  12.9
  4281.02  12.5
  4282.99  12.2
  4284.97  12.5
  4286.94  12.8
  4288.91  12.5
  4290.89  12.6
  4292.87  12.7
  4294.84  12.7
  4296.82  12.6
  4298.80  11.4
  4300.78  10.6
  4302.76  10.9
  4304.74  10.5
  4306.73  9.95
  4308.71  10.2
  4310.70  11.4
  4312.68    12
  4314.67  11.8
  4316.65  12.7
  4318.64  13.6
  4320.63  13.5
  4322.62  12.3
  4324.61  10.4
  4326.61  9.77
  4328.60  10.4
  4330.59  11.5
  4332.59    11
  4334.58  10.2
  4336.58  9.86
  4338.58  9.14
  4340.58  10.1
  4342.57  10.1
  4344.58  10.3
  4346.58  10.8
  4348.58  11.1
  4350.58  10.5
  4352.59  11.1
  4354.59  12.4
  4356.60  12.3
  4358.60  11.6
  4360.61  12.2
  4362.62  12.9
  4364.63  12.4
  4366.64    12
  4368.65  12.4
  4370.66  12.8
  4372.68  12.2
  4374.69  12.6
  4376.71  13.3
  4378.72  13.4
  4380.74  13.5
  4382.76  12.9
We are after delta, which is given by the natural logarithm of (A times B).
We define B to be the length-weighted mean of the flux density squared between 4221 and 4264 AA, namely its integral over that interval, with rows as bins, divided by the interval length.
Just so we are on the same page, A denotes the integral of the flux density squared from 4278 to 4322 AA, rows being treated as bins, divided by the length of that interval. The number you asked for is 10.1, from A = 146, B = 167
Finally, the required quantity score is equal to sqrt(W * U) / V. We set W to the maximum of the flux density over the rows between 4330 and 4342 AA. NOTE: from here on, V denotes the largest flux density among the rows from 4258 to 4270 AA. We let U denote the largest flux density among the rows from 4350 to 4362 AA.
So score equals 0.89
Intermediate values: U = 12.4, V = 13.4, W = 11.5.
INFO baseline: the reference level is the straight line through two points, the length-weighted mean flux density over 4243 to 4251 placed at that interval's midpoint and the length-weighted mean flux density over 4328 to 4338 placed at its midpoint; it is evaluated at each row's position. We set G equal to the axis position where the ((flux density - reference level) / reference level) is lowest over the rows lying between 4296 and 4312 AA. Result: 4306.73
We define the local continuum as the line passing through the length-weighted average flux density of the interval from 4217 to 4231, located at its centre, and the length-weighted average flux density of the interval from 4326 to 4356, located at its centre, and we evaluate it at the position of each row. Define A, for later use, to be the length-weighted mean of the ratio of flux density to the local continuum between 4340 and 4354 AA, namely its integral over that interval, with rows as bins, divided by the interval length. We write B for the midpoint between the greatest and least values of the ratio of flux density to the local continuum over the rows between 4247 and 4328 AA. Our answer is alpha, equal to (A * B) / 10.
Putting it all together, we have 0.1070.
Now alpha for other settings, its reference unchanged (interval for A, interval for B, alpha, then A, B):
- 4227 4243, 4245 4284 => 0.1031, 1.00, 1.03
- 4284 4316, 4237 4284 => 0.1025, 1.01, 1.01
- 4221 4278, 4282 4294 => 0.1073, 1.02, 1.05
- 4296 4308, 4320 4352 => 0.0991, 0.95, 1.04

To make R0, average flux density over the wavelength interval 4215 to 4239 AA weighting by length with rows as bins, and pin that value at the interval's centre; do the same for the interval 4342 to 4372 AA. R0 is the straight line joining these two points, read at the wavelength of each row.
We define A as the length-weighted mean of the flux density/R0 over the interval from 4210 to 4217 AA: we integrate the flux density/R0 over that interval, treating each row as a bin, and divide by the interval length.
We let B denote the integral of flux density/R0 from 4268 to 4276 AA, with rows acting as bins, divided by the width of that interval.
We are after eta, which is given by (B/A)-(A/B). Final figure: 0.24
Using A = 0.91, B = 1.02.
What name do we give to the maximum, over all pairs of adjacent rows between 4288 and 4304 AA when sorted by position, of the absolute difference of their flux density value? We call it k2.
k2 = 1.2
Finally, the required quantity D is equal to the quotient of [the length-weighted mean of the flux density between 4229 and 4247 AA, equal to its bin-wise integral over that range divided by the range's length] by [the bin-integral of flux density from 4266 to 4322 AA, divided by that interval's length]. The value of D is 1.05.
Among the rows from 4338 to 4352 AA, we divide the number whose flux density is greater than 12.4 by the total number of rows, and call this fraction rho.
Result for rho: 0.00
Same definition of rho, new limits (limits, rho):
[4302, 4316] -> 0.00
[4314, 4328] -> 0.43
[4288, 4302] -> 0.71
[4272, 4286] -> 0.71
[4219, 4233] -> 1.00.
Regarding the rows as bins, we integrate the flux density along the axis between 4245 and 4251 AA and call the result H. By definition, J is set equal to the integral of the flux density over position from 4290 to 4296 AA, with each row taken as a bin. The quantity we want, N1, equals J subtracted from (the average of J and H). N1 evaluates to -1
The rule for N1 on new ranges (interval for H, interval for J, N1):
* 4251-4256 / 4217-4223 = -5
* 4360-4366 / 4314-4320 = -1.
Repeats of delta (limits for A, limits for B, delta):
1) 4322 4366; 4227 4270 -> 9.9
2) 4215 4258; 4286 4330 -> 10.0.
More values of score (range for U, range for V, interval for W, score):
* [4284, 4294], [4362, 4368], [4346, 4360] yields 0.98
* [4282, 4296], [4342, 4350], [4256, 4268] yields 1.17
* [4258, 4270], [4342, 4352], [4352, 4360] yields 1.16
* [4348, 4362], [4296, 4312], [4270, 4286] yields 1.02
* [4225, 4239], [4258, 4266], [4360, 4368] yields 1.03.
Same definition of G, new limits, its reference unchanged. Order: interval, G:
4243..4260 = 4247.64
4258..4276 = 4261.35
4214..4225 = 4214.51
